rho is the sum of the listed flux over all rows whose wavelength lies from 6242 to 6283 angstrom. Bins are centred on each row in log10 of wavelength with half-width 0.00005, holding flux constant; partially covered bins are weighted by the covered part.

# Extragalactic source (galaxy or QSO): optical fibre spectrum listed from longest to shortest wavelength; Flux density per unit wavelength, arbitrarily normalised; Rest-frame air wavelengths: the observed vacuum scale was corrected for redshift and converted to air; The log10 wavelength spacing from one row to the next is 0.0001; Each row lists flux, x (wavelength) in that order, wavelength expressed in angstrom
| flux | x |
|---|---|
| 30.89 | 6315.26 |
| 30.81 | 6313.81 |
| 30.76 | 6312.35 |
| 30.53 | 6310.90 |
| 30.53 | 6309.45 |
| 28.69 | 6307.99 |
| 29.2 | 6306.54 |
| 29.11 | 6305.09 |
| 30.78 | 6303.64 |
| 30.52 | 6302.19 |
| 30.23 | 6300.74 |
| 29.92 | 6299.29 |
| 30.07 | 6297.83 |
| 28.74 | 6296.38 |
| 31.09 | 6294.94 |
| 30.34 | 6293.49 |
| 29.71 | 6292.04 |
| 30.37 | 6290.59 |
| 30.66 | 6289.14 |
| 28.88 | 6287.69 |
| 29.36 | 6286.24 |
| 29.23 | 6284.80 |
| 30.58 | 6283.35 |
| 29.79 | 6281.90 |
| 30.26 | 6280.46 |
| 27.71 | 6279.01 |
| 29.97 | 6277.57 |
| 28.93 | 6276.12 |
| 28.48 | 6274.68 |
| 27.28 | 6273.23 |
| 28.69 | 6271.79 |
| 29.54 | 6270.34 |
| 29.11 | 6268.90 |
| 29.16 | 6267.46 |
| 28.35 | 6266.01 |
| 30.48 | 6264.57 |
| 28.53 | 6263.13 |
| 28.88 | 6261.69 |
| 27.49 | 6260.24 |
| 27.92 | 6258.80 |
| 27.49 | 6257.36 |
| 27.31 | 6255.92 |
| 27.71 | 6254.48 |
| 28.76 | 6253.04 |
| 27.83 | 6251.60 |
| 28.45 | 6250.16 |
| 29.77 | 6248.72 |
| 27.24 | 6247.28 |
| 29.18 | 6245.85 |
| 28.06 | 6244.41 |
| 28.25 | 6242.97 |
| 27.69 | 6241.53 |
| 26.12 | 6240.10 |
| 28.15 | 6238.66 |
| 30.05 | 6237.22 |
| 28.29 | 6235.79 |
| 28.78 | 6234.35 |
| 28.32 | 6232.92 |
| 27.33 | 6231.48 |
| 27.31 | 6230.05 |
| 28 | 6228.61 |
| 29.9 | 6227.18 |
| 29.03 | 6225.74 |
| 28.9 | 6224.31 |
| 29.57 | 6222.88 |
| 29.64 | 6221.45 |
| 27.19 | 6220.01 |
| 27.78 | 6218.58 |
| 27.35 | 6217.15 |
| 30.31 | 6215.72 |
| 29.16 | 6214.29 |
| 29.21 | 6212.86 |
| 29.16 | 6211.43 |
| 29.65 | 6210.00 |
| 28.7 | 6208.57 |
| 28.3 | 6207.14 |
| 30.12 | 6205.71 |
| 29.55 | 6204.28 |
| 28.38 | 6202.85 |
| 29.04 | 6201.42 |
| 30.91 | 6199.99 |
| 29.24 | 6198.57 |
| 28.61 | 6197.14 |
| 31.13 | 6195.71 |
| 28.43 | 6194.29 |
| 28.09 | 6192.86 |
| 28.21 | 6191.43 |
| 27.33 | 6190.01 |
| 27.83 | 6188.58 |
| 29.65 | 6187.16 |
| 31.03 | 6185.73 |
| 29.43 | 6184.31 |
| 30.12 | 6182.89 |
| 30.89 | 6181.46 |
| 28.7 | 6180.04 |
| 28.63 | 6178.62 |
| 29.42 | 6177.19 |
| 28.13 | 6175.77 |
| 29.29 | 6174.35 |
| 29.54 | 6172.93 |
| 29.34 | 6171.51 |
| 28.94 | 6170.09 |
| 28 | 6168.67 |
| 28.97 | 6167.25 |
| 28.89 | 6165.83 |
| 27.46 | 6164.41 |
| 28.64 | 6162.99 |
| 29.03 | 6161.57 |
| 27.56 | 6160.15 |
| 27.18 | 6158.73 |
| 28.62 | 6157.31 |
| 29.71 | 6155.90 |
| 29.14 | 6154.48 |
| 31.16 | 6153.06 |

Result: 801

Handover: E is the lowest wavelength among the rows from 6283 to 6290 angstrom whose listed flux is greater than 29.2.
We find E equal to 6283.35 angstrom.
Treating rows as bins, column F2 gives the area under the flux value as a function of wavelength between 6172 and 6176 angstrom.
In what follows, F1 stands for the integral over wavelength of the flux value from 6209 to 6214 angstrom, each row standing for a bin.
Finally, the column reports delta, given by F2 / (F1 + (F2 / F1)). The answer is 0.8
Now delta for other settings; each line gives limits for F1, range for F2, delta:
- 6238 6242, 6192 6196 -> 1.1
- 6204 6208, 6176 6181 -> 1.2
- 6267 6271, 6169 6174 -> 1.2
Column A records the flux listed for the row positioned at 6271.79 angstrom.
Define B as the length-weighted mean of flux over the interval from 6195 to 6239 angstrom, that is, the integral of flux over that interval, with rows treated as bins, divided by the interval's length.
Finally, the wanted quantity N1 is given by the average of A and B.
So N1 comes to 28.8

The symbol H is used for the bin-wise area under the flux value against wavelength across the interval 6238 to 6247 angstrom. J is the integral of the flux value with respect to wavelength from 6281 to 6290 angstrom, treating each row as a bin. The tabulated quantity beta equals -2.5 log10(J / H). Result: -0.07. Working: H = 251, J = 268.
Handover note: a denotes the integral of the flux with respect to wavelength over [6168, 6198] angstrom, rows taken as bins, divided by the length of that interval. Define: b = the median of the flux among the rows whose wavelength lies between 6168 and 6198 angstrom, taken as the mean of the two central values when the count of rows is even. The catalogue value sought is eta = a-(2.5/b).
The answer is 29.0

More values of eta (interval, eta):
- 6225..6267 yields 28.2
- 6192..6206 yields 29.2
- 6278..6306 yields 29.8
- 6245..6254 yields 28.4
